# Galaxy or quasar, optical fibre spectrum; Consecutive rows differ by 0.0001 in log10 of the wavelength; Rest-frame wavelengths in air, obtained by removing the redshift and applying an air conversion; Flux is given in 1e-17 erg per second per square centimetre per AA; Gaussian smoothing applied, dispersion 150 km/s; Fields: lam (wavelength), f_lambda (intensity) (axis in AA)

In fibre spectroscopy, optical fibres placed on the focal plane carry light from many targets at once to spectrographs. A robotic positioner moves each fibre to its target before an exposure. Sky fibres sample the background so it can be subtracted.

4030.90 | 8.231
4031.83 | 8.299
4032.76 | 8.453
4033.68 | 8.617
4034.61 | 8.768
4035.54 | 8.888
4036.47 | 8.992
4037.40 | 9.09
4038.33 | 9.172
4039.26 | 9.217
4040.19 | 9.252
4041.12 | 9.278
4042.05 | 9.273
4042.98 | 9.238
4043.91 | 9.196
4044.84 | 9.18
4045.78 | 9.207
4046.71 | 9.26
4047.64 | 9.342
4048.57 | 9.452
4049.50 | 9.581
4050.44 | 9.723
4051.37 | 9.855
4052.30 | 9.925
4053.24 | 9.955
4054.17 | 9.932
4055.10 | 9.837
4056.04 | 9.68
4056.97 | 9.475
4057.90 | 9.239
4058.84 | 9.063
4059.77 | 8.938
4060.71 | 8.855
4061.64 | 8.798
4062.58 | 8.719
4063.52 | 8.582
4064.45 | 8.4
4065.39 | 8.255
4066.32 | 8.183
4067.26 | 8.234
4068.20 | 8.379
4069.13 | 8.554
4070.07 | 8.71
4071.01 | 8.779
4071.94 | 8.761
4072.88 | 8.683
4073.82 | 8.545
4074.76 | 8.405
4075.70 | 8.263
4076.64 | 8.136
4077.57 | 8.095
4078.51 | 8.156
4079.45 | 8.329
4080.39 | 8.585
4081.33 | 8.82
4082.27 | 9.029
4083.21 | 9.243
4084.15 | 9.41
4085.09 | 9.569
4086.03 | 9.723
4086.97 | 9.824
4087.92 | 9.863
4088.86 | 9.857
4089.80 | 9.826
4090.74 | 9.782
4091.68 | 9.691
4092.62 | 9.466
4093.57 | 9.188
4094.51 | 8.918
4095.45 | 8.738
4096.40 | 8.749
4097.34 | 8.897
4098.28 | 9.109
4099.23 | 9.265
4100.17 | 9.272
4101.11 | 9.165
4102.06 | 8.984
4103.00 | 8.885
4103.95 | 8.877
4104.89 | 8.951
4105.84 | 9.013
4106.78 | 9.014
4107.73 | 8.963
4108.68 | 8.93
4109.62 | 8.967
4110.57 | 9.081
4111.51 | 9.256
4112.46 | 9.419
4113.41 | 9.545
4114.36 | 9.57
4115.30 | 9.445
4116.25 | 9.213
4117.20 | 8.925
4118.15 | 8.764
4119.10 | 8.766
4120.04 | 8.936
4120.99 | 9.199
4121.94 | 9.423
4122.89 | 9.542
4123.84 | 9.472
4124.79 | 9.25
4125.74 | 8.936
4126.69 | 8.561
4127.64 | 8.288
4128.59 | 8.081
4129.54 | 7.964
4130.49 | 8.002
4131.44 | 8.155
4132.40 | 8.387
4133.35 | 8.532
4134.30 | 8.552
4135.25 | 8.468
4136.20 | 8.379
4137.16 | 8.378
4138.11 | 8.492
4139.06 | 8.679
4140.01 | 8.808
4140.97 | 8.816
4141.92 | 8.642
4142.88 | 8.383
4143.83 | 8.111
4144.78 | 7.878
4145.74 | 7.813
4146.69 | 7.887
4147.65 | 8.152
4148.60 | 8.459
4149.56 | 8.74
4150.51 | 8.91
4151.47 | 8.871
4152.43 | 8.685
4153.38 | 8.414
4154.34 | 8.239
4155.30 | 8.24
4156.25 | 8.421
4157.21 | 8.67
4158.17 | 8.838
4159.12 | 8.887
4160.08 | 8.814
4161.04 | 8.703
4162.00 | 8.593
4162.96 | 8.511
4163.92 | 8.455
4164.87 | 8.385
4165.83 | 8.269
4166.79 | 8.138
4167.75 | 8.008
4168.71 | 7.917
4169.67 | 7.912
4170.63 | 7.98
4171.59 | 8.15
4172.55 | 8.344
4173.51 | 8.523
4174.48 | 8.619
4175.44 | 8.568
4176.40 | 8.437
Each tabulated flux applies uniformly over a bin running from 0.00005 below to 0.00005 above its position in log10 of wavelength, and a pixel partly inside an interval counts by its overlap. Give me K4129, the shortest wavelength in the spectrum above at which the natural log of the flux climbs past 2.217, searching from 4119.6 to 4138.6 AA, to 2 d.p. 4120.99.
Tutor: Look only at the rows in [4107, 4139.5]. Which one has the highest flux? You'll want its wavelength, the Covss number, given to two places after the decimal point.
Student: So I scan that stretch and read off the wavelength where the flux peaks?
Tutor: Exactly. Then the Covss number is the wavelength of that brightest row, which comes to 4114.36 AA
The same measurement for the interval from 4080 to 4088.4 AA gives 4087.92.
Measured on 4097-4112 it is 4100.17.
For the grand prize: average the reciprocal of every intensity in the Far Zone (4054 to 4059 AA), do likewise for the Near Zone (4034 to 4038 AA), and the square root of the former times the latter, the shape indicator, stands 0.108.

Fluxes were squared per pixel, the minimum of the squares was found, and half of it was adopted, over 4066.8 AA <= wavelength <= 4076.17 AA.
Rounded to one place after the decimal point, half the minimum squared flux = 33.9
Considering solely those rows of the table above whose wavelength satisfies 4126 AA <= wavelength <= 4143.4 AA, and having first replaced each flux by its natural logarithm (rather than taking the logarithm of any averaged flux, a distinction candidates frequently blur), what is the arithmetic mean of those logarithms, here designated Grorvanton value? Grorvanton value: 2.13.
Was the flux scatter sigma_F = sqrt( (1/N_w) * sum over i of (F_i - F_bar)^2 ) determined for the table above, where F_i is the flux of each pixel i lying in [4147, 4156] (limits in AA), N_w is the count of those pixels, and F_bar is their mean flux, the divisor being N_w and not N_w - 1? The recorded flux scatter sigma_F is 0.27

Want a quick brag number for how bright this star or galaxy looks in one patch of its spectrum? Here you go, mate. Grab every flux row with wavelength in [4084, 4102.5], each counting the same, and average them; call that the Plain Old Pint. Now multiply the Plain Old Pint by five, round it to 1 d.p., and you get 46.8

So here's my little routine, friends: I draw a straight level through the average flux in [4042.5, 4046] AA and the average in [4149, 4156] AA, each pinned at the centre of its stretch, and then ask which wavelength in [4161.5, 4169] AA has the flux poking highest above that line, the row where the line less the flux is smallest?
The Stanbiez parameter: 4162.00 AA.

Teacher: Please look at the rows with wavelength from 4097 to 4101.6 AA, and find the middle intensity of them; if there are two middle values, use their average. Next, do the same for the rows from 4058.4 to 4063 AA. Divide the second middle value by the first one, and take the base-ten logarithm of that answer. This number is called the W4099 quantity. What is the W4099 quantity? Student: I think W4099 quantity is -0.015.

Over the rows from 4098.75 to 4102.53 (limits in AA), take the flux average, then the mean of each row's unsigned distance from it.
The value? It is 0.10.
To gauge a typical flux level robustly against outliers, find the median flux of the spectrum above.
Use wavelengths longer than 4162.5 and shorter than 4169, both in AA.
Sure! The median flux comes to 8.3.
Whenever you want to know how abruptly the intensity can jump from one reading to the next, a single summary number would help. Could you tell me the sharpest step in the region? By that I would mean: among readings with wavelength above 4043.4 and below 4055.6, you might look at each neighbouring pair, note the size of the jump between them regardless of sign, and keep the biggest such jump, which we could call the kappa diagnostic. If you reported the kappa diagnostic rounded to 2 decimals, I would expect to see 0.14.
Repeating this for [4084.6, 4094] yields 0.28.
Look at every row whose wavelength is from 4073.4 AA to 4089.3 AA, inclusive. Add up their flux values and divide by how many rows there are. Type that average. 8.93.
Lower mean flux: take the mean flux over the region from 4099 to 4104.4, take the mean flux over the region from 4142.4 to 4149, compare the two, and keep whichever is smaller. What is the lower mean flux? 8.10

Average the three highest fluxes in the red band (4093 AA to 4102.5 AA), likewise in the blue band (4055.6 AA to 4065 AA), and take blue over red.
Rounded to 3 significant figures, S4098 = 1.02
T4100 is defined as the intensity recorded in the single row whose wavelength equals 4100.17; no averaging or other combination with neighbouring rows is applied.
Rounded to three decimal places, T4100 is 9.272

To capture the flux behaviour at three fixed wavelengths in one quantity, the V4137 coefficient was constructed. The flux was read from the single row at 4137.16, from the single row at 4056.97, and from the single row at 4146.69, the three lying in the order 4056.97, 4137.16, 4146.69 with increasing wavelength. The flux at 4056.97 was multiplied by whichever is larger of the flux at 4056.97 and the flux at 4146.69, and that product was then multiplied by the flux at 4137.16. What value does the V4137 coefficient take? 752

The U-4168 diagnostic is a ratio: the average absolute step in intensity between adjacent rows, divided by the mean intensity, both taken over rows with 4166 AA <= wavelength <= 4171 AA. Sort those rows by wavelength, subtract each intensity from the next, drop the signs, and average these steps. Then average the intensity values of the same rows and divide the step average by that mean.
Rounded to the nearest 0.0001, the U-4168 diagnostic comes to 0.0092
